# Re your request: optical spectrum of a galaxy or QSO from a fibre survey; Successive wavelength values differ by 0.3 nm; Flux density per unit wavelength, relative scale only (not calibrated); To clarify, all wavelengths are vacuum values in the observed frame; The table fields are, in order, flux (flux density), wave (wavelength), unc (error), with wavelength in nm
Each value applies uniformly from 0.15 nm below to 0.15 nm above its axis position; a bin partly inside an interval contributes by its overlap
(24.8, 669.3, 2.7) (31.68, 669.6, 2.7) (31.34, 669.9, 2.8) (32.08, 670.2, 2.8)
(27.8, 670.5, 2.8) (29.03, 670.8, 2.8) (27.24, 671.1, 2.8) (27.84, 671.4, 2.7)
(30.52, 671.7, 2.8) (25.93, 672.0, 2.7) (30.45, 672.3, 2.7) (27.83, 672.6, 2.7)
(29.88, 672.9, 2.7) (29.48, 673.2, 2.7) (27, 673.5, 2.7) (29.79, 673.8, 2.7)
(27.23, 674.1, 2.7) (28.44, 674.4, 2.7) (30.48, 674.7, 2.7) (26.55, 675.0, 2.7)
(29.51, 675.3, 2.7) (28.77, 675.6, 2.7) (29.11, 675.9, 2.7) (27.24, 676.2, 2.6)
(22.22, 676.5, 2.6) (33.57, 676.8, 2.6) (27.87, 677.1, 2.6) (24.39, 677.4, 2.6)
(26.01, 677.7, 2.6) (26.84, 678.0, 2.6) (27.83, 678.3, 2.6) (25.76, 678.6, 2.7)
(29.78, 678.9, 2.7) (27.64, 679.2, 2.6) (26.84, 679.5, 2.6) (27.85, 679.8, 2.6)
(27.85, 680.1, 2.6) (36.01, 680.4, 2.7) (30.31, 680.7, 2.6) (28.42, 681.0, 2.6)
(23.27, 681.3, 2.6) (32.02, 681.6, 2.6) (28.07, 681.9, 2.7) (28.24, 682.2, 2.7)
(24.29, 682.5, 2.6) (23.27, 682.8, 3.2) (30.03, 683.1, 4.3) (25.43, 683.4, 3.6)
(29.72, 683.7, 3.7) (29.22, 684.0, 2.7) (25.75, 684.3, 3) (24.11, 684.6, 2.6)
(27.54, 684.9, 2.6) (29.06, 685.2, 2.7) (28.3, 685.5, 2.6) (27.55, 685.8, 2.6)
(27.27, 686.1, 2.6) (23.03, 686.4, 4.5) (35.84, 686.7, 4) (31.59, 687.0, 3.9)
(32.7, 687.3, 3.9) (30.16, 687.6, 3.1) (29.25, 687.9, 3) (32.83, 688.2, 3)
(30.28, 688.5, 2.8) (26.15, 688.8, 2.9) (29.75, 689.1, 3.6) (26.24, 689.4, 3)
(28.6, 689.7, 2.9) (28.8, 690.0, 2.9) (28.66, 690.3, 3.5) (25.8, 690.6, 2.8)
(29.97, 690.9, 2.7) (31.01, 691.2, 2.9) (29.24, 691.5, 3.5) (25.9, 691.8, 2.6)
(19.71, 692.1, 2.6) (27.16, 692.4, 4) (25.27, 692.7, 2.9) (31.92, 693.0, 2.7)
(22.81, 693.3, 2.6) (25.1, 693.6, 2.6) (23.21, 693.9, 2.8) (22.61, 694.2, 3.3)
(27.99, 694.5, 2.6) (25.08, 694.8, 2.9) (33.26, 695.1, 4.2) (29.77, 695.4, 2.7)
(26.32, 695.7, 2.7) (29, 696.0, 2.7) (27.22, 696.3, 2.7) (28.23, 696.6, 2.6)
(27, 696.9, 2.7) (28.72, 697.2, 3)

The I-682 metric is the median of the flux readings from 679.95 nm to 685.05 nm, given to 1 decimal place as 28.1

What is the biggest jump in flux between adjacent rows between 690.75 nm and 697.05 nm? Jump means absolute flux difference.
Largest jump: 9.1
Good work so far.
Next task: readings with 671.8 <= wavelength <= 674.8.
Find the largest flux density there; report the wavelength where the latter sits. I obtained 674.7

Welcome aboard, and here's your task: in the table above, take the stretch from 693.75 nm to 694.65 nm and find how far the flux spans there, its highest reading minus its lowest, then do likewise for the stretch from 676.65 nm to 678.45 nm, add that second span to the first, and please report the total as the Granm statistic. 15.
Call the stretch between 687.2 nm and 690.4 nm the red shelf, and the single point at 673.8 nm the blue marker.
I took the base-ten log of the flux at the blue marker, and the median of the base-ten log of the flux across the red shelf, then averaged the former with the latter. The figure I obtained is 1.47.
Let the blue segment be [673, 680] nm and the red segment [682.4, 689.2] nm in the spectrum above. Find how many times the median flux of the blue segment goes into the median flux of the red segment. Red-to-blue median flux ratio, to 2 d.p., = 1.04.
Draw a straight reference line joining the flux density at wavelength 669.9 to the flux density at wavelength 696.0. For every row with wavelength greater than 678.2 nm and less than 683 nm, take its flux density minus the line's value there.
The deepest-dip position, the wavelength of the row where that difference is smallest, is 681.3 nm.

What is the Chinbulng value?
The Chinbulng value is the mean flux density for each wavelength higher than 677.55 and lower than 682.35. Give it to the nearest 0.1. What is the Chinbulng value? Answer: 28.3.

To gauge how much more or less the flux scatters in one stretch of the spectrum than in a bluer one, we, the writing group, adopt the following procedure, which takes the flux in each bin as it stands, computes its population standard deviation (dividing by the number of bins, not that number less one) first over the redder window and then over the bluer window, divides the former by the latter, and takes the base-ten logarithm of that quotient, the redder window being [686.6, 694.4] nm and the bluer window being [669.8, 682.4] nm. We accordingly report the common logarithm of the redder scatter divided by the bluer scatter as 0.16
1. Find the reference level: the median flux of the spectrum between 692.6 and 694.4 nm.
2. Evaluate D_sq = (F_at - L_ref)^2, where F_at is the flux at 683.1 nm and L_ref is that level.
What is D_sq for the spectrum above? 35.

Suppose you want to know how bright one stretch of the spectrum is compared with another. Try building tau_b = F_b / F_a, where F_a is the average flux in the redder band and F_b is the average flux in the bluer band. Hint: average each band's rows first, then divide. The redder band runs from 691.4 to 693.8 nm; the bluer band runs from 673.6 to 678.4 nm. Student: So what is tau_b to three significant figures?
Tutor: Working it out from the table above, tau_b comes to 1.08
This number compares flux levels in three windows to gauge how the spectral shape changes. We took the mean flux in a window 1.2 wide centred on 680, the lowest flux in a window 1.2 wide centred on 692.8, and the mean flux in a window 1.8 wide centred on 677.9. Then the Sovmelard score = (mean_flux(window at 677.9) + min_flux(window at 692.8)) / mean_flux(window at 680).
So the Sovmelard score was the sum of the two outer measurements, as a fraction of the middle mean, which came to 1.66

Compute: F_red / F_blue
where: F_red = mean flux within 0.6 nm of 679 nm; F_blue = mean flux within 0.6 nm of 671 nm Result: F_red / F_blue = 0.98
